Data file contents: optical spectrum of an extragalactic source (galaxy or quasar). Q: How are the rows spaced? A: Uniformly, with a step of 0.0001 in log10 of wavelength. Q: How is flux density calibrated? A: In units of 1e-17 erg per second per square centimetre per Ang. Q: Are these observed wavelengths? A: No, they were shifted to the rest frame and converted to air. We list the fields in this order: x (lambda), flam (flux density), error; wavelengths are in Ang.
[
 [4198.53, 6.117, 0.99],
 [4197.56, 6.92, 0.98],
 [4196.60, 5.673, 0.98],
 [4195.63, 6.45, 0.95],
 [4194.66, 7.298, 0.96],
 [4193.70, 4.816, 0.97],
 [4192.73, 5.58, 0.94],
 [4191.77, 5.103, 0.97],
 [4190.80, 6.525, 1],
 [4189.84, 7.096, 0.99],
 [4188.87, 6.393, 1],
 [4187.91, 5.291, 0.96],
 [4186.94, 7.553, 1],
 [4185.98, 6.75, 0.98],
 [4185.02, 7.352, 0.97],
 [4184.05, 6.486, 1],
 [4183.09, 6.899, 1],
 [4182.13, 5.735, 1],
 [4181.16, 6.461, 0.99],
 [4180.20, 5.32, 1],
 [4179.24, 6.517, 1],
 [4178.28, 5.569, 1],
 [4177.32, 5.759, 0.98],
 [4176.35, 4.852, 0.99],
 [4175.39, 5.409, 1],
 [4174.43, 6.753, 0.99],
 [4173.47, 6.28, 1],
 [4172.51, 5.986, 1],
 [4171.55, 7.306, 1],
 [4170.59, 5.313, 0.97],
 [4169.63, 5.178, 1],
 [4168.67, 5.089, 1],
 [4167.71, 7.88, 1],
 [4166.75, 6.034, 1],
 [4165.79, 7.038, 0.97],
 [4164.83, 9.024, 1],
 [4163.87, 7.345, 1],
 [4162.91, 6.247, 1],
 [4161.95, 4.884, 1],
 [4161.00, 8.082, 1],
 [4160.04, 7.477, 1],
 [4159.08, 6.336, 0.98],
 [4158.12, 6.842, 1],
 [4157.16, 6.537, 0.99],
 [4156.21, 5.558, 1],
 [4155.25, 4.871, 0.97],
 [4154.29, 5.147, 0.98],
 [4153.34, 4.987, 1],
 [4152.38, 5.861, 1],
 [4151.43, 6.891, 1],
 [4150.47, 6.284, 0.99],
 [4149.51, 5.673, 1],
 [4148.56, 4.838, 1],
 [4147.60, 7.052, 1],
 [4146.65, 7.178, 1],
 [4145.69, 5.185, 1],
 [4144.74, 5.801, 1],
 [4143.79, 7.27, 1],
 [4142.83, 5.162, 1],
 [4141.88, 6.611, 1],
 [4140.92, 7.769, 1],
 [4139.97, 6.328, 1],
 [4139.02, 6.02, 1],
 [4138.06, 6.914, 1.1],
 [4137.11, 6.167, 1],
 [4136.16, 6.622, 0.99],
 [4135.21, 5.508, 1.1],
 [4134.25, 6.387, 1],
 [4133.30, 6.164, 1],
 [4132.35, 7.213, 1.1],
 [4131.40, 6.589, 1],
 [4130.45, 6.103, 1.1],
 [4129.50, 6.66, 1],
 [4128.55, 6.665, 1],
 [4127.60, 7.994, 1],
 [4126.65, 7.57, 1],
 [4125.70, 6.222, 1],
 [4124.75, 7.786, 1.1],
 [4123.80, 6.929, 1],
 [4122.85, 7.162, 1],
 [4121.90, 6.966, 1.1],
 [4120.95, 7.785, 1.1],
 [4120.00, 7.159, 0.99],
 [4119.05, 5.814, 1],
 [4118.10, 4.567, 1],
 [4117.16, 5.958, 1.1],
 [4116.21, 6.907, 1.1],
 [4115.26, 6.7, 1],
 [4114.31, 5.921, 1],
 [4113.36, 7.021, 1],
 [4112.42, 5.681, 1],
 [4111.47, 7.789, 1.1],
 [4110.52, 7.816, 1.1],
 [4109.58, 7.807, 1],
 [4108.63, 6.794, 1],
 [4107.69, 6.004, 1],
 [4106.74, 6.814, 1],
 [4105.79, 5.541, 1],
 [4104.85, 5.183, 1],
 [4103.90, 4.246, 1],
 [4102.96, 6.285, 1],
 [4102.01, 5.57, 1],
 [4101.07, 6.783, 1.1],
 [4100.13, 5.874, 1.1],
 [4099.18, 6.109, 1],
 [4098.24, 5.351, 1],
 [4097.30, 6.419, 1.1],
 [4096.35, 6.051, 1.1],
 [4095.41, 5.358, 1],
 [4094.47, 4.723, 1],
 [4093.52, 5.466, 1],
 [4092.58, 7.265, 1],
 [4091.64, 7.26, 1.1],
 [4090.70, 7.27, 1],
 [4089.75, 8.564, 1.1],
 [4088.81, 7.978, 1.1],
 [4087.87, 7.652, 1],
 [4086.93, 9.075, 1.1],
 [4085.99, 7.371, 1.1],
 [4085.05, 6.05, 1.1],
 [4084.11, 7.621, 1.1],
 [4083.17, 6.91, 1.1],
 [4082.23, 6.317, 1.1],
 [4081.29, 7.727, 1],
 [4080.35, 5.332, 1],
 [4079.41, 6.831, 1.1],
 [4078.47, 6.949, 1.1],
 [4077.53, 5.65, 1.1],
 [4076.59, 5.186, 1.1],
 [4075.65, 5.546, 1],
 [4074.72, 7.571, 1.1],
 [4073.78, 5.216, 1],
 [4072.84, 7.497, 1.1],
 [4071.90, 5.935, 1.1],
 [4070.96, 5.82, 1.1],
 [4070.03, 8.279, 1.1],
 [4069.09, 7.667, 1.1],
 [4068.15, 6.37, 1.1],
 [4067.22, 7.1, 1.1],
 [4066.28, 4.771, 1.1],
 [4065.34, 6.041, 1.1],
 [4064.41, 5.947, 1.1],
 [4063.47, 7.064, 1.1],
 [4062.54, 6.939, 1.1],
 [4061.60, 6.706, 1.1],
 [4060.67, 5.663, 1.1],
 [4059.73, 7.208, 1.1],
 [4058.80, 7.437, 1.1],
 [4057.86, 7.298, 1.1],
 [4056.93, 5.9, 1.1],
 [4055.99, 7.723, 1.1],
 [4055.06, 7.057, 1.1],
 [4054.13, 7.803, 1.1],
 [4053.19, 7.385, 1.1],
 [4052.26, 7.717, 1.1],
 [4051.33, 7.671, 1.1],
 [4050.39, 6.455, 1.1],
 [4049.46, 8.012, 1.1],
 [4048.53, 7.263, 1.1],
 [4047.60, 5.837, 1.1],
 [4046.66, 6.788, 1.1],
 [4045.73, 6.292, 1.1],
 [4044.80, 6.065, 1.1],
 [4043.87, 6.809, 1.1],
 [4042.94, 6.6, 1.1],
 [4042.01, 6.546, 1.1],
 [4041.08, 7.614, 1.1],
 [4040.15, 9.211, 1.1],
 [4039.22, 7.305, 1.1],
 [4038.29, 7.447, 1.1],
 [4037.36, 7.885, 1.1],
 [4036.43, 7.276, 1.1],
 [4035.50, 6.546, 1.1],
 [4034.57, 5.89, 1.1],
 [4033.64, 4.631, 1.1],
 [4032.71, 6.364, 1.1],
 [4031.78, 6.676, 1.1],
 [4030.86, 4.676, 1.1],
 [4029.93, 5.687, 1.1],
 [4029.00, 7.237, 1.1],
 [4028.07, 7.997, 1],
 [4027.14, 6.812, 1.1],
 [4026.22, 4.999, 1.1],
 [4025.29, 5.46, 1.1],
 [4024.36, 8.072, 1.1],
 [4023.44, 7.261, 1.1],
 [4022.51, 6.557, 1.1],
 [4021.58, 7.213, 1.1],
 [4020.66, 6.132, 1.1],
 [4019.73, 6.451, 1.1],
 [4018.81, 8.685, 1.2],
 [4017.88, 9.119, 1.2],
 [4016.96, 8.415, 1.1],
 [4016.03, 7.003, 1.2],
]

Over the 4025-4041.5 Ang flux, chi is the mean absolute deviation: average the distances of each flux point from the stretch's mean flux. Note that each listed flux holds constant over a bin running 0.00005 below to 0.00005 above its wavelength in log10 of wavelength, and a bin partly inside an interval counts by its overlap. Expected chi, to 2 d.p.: 0.99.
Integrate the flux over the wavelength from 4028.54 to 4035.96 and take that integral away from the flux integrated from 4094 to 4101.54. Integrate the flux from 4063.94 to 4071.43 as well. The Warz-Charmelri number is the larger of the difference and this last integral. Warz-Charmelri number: 48.7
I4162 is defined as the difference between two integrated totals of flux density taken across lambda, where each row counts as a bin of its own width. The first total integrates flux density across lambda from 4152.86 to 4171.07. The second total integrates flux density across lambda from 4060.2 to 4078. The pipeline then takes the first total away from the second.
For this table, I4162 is -1.5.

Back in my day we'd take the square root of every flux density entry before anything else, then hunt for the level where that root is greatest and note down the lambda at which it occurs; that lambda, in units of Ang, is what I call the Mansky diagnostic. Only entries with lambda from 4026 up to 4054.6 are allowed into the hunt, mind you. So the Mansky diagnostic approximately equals 4040.15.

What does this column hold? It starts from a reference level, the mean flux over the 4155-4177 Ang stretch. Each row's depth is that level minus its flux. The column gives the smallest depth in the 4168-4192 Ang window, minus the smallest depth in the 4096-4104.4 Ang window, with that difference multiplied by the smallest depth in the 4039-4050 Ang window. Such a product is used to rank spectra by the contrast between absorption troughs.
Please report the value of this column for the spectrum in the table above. 2.2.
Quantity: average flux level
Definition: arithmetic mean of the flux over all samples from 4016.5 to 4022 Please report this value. 7.7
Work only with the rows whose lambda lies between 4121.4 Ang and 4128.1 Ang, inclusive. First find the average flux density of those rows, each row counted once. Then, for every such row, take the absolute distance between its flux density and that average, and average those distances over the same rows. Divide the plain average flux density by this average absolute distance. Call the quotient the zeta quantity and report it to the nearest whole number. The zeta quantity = 15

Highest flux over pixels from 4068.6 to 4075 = 8.279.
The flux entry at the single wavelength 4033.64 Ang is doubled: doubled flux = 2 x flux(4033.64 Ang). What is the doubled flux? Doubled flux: 9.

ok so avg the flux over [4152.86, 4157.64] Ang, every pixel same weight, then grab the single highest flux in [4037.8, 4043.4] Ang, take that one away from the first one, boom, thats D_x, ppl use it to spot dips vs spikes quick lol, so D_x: -3.8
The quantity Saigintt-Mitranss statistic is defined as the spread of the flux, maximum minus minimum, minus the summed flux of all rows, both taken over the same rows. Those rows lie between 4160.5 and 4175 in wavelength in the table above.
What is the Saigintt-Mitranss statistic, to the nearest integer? -94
